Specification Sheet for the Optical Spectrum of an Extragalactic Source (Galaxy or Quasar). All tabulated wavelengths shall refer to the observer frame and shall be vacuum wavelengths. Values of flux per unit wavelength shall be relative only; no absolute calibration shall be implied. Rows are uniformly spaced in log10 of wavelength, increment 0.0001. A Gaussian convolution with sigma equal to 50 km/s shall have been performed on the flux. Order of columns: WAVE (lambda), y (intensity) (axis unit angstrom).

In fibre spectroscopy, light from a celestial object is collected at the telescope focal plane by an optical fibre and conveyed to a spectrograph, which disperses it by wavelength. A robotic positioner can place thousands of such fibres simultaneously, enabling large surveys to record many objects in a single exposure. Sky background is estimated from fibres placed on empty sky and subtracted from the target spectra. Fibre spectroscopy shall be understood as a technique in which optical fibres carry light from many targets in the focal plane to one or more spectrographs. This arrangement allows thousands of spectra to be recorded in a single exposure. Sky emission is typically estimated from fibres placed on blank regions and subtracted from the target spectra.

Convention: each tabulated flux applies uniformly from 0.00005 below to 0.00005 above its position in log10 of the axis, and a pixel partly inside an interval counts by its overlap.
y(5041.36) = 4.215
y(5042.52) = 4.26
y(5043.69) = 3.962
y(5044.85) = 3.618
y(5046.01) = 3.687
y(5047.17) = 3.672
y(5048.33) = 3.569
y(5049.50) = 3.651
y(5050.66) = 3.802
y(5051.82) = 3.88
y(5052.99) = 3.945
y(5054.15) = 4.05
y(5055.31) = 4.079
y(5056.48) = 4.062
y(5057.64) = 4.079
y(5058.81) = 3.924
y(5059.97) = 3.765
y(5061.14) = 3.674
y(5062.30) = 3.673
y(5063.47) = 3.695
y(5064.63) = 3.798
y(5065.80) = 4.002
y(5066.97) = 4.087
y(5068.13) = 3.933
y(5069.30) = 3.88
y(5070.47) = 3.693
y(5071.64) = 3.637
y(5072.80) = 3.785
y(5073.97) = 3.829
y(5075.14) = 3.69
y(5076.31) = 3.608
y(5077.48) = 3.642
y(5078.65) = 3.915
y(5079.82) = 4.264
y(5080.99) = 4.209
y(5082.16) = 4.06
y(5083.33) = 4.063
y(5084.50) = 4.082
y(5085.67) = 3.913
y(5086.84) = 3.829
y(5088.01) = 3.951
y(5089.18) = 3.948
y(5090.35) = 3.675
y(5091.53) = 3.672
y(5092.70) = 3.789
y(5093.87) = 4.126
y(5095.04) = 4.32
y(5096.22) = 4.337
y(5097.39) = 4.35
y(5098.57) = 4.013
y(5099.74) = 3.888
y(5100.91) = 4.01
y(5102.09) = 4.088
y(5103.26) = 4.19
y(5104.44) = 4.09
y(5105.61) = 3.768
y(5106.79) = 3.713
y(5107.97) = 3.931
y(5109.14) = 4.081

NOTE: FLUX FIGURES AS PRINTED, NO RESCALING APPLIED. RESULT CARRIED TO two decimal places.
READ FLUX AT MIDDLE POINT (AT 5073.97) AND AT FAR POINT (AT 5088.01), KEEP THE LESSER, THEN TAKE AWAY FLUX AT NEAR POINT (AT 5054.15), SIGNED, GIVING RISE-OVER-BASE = -0.22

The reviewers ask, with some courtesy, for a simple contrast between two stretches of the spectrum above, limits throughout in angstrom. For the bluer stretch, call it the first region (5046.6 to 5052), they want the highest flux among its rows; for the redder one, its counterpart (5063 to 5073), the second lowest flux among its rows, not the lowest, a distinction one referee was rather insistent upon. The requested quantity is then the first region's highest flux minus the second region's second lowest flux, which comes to 0.19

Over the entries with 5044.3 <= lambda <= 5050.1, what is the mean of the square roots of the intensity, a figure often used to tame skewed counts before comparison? 1.91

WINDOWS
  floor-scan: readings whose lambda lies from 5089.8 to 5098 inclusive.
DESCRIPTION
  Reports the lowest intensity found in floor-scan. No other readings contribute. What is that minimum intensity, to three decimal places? 3.672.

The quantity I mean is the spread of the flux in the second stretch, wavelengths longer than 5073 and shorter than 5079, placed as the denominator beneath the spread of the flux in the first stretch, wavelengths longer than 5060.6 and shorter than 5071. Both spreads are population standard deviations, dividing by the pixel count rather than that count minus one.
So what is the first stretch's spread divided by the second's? 1.3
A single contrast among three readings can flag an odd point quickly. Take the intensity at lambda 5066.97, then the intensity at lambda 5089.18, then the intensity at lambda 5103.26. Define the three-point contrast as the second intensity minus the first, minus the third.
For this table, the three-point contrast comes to -4.3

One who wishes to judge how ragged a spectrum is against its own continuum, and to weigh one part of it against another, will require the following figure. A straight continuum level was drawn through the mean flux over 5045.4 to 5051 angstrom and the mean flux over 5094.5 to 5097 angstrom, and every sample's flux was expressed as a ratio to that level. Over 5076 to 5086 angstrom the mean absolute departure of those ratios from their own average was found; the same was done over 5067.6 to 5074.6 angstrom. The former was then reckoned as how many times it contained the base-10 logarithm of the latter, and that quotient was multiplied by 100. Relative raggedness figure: -2.5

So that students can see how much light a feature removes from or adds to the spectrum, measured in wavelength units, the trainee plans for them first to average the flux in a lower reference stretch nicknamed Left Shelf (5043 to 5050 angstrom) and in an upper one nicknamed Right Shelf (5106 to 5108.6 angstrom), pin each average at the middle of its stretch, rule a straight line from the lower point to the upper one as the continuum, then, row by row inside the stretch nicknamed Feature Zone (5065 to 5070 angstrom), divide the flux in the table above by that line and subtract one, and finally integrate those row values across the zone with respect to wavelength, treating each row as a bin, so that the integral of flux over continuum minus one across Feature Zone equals 0.30 angstrom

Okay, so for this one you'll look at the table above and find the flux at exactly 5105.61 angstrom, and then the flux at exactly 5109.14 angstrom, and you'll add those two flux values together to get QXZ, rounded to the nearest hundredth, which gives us 7.85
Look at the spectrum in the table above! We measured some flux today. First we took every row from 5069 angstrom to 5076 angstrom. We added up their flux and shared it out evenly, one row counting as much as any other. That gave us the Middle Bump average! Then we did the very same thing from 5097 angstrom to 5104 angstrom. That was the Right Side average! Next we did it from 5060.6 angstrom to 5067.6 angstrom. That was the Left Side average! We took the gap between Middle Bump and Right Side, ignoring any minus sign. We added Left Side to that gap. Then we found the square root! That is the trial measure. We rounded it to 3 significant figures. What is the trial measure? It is 2.04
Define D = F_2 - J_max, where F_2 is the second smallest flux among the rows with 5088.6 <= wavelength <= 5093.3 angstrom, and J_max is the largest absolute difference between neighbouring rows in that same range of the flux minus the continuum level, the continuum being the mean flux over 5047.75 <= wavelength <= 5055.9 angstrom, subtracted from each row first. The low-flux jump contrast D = 3.40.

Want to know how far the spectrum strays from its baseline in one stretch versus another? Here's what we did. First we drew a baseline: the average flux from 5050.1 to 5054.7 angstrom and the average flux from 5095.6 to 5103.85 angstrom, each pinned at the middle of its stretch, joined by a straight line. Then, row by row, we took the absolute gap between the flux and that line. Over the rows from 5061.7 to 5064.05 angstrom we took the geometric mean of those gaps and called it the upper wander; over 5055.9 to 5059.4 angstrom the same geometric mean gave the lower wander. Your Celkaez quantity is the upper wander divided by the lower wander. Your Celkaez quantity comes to 3.8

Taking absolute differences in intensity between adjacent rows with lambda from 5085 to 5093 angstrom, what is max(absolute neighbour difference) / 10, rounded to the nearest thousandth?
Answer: 0.027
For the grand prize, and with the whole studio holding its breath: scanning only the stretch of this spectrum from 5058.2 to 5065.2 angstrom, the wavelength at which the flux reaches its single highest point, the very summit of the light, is 5058.81 angstrom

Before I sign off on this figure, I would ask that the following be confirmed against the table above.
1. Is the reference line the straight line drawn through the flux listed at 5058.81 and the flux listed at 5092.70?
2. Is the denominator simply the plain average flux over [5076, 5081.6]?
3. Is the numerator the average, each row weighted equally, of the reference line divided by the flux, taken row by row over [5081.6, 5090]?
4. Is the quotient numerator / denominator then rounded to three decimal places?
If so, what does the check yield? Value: 0.244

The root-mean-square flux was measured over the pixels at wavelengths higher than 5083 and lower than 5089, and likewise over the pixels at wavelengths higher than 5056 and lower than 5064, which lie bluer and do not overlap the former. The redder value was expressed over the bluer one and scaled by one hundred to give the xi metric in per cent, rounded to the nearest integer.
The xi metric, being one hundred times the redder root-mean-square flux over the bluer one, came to 103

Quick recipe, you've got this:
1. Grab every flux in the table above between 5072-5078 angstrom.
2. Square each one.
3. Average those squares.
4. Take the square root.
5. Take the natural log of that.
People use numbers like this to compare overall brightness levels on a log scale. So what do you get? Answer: 1.31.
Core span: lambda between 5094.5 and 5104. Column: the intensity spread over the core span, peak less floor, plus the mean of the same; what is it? 4.6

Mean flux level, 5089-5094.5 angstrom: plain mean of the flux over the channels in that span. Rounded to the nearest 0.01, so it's 3.84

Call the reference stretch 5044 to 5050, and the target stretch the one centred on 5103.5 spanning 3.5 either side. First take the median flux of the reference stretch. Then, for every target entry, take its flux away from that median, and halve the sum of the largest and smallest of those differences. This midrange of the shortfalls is -0.30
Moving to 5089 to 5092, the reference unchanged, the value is -0.16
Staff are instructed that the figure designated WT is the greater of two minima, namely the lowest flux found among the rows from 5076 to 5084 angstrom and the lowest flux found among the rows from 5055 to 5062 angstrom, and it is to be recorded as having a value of 3.67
